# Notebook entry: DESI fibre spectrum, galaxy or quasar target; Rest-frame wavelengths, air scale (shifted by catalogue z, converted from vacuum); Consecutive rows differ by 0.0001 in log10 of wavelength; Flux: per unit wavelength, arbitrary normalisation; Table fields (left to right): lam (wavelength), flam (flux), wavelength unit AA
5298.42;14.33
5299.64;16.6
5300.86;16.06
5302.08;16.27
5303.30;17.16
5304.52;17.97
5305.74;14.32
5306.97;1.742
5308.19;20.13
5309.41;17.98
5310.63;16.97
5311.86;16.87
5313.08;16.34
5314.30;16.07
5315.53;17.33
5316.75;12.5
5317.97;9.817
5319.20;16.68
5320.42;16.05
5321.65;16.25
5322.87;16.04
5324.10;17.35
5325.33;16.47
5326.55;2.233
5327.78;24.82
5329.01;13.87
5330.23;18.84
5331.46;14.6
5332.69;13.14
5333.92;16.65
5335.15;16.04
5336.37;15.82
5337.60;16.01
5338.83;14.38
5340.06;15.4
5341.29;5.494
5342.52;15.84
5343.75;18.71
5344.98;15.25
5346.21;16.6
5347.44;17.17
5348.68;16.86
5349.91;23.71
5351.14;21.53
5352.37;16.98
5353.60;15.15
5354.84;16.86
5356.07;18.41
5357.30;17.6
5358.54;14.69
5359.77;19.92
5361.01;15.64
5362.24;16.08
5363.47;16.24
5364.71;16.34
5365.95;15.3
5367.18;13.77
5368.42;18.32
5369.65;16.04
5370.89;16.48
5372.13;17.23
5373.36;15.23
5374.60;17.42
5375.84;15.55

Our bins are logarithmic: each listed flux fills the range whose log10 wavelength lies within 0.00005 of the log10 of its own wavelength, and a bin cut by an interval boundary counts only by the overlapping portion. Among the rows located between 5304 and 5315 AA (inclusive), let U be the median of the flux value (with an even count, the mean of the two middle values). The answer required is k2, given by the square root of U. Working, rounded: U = 16.9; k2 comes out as 4.107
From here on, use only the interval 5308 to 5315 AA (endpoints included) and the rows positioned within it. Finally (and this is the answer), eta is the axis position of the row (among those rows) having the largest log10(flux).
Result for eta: 5308.19 AA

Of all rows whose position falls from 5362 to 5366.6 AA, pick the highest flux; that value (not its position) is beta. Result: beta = 16.34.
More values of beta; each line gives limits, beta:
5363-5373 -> 18.32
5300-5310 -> 20.13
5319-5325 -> 17.35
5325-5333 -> 24.82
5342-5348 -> 18.71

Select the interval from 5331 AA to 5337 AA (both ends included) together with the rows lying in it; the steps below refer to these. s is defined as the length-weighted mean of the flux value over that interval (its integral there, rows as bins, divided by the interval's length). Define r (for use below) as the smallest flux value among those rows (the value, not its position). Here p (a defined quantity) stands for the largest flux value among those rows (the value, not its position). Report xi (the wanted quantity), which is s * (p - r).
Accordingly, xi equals 54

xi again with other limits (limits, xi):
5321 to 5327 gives 211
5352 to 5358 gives 55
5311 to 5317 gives 78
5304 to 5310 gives 264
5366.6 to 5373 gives 74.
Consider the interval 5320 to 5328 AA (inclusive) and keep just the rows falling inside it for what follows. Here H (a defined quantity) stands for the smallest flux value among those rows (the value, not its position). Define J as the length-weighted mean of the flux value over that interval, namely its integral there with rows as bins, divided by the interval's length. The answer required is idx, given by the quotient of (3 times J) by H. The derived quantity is 20.3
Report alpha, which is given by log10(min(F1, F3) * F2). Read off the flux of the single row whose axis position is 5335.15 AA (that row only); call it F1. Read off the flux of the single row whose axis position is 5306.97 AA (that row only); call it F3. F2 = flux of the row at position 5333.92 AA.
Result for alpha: 1.46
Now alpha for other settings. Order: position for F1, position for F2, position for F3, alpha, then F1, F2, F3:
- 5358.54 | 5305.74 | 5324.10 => 2.32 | 14.69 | 14.32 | 17.35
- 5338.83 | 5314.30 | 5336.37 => 2.36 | 14.38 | 16.07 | 15.82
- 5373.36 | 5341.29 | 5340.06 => 1.92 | 15.23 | 5.494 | 15.4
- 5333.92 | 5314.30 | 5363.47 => 2.42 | 16.65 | 16.07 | 16.24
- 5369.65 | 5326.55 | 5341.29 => 1.09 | 16.04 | 2.233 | 5.494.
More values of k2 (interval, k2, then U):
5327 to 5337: 3.991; 15.9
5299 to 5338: 4.032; 16.3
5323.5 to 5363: 4.034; 16.3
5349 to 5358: 4.195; 17.6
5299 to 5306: 4.054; 16.4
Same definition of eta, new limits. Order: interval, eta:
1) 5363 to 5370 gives 5368.42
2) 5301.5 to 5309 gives 5308.19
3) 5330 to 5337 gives 5330.23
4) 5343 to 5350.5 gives 5349.91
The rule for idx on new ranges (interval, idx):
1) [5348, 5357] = 3.7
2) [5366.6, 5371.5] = 3.5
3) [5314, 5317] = 3.7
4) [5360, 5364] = 3.1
